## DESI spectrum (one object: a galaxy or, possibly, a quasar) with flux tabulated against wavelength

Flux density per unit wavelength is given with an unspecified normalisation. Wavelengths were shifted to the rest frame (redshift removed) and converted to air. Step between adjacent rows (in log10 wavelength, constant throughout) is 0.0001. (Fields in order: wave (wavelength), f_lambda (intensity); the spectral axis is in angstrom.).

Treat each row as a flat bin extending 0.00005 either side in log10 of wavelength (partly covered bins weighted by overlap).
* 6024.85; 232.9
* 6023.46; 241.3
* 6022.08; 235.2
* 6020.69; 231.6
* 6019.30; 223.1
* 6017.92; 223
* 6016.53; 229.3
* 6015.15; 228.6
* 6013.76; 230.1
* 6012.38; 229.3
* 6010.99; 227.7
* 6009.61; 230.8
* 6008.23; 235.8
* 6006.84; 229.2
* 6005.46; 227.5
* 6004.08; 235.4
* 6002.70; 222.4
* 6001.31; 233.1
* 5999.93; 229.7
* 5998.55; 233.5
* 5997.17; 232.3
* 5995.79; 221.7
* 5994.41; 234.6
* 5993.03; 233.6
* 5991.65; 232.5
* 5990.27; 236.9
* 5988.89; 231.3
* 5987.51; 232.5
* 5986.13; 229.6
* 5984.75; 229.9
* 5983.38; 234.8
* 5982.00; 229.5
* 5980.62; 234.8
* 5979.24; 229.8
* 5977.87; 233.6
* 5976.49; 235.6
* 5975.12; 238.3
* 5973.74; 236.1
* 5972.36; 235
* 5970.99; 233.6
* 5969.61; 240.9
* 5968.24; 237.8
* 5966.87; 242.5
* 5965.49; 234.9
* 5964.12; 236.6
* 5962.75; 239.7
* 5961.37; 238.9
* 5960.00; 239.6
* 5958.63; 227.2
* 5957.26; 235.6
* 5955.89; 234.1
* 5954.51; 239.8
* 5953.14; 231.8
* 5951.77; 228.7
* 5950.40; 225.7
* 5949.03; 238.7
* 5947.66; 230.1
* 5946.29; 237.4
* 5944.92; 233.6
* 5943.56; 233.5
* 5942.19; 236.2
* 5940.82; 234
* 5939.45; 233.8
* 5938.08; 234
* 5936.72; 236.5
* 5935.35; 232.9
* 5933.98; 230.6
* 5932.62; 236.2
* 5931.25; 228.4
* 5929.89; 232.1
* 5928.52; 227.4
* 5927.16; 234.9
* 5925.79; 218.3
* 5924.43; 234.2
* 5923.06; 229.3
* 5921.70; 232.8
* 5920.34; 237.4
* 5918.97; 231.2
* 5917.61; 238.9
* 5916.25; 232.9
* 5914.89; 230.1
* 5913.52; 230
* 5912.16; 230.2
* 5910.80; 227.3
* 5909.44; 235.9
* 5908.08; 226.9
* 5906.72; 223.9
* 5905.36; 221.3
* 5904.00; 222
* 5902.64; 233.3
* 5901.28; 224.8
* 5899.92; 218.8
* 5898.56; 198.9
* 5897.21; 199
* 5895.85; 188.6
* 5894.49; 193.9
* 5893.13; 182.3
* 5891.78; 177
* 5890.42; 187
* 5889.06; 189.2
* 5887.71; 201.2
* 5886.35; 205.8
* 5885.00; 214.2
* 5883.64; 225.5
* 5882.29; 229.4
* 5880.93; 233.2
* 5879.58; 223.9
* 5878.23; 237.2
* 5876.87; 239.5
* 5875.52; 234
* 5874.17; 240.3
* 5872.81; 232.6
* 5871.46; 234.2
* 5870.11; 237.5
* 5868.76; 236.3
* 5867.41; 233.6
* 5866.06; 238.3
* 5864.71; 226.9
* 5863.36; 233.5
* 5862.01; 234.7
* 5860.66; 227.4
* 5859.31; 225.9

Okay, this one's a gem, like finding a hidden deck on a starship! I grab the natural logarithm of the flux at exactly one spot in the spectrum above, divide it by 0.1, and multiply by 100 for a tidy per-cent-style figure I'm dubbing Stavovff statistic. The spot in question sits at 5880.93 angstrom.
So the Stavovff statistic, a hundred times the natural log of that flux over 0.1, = 5452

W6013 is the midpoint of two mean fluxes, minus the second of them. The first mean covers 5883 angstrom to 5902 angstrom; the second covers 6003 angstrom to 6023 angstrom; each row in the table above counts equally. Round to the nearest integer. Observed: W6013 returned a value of -15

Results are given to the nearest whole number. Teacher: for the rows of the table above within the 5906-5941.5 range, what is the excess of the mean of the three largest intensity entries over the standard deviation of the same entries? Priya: 233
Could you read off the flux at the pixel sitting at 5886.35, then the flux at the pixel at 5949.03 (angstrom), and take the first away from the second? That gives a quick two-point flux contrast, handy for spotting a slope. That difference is 33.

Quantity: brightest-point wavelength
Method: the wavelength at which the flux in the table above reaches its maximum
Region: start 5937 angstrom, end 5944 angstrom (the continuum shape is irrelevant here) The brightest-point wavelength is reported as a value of 5942.19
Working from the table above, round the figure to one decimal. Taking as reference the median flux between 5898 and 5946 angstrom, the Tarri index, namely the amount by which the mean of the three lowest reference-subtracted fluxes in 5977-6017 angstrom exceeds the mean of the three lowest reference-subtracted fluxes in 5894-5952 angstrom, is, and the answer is 30.1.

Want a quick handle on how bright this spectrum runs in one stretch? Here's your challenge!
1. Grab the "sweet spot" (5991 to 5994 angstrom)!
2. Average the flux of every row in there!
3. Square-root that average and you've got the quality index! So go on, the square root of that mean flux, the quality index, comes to 15.3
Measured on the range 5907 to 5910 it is 15.2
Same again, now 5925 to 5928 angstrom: 15.1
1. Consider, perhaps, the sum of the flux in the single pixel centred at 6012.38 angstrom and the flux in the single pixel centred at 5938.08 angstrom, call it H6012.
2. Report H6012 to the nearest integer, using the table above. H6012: 463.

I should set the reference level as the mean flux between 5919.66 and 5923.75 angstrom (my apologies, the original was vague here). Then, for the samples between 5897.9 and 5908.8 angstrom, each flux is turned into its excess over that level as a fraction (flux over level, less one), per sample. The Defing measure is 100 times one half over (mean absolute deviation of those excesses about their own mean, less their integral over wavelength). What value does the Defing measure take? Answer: 86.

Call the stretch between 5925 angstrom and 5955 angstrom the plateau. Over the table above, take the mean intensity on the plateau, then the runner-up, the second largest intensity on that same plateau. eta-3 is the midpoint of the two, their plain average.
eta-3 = 235.6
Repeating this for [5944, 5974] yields 238.1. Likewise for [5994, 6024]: 233.0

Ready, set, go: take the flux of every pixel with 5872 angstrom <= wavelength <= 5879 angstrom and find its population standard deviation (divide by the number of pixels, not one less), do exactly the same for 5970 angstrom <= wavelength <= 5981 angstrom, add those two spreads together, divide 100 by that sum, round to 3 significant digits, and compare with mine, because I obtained 18.9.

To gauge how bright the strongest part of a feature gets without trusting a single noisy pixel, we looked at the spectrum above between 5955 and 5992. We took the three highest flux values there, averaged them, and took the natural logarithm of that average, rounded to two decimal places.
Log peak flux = 5.48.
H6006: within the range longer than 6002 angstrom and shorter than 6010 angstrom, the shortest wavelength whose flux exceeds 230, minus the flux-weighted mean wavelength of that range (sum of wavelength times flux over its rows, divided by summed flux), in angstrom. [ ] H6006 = -2.1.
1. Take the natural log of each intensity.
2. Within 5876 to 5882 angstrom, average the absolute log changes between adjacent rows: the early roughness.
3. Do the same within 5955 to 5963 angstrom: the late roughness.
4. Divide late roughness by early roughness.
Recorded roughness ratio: 0.57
